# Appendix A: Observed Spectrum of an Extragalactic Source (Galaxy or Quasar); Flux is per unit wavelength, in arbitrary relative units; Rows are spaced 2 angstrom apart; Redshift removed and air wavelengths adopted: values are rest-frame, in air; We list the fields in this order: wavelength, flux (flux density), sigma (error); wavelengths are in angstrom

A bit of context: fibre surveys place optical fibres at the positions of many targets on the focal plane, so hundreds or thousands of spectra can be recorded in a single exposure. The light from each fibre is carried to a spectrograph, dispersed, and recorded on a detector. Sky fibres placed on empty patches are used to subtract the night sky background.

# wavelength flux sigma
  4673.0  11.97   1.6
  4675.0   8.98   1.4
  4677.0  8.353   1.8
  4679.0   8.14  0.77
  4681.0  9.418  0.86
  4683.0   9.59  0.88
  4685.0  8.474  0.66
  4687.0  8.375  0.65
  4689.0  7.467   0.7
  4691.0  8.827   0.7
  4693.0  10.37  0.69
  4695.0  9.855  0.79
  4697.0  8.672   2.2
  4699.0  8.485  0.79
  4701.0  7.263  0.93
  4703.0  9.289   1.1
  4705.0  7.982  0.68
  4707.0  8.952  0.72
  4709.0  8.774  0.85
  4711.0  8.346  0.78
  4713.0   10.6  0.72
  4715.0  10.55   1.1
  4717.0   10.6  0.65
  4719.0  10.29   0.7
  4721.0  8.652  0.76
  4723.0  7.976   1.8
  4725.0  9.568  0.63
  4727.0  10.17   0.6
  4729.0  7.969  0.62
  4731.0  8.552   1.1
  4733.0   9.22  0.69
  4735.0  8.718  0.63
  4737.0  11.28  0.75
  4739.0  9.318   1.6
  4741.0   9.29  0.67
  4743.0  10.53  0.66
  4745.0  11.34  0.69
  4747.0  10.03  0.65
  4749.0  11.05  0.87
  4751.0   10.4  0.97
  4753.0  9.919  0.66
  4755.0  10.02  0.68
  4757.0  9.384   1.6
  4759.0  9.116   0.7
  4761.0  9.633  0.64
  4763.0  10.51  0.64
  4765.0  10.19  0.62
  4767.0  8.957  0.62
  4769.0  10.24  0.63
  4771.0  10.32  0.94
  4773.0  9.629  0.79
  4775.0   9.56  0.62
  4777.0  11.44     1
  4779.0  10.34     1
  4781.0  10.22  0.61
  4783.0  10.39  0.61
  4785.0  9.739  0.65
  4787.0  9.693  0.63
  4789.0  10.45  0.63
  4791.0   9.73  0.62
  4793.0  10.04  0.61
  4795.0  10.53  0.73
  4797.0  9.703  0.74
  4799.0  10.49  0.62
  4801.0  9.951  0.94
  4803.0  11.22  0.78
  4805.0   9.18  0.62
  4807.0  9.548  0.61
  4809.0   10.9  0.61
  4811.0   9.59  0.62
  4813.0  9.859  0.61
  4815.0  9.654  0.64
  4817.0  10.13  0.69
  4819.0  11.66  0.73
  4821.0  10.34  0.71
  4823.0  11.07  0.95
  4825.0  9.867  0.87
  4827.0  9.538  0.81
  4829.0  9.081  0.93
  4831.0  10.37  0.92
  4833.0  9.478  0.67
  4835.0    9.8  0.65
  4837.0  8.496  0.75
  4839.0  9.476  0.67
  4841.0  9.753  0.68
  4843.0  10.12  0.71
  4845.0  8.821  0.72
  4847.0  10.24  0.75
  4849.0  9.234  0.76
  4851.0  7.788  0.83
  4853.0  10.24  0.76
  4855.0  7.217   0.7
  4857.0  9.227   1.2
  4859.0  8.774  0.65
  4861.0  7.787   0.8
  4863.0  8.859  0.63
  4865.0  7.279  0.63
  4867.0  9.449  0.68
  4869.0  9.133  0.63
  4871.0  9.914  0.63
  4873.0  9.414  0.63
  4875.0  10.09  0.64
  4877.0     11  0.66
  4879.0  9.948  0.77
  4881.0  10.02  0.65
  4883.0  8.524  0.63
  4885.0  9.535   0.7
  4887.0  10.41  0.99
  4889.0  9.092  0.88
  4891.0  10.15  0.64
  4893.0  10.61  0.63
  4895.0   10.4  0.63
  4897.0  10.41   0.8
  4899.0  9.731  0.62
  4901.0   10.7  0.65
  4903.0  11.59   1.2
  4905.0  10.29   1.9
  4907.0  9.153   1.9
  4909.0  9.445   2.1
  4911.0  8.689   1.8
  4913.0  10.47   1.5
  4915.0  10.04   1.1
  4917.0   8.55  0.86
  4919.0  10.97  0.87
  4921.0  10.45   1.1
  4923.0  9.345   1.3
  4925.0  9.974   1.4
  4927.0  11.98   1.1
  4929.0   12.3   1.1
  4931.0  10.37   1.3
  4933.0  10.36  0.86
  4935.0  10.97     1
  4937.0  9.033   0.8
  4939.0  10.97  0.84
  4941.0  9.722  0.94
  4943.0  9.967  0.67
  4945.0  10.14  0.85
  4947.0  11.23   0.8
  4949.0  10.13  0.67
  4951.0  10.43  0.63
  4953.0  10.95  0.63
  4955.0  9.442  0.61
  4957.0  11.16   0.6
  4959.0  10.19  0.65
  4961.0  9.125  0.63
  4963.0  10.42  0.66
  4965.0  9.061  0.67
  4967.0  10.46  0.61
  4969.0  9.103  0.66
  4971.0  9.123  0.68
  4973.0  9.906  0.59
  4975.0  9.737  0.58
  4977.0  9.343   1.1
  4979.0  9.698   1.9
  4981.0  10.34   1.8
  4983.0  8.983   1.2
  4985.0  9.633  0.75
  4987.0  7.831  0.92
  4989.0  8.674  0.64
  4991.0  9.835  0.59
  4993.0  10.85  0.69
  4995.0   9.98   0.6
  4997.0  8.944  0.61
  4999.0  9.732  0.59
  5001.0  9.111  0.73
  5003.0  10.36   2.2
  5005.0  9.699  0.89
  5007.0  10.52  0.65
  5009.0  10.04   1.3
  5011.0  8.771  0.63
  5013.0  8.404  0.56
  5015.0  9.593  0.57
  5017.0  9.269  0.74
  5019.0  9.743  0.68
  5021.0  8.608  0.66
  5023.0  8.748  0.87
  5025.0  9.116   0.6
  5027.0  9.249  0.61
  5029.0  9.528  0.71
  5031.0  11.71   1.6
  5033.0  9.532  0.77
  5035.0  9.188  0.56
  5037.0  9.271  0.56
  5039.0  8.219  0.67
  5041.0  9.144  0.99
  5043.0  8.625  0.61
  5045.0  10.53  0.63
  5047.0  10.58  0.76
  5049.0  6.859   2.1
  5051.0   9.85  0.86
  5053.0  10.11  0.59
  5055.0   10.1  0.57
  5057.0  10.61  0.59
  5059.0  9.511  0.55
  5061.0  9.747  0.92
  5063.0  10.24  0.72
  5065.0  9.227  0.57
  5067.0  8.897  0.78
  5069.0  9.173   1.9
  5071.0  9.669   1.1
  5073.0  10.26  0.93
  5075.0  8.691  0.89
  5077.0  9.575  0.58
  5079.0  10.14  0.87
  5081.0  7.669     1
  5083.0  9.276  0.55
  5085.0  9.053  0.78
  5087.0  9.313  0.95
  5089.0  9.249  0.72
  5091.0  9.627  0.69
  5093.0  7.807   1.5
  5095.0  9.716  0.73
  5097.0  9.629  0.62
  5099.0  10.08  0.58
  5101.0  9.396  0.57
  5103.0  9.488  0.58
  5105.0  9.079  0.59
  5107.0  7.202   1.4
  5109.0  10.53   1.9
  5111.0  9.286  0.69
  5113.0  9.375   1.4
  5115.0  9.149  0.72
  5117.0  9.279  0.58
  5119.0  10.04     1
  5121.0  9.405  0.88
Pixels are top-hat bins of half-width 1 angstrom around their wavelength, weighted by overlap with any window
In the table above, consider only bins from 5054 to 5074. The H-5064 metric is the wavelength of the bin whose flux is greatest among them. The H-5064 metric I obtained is 5057.0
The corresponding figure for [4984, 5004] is 4993.0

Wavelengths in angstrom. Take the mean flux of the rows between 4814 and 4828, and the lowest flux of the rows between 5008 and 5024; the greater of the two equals 10.3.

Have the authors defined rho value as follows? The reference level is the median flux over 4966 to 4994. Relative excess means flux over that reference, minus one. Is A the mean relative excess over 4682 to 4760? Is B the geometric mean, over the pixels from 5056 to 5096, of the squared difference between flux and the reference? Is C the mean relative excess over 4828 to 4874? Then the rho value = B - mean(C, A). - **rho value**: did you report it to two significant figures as 0.13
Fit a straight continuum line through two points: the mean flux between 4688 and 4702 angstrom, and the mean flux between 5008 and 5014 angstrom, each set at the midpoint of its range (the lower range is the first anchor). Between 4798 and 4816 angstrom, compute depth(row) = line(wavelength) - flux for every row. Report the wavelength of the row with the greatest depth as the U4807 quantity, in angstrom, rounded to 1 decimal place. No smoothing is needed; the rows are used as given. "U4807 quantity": 4805.0 angstrom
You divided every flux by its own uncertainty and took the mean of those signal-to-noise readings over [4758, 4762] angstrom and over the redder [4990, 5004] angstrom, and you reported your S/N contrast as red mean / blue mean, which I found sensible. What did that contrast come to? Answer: 0.99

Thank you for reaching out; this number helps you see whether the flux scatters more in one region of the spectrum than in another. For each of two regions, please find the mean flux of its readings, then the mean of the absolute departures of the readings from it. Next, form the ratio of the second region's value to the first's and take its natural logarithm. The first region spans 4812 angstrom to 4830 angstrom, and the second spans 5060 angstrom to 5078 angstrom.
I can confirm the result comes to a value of -0.29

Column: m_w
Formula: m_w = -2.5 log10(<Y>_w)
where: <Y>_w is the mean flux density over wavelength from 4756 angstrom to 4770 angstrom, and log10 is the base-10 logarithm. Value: -2.47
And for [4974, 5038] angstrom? -2.44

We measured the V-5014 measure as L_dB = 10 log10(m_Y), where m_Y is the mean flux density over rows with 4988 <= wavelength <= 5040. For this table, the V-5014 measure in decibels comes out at 9.8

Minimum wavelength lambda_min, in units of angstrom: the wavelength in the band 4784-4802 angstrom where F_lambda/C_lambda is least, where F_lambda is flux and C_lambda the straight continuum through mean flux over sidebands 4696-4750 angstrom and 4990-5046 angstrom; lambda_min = 4787.0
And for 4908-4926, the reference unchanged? 4917.0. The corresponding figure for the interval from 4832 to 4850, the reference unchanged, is 4837.0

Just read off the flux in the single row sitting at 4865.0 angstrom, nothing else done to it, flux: 7.279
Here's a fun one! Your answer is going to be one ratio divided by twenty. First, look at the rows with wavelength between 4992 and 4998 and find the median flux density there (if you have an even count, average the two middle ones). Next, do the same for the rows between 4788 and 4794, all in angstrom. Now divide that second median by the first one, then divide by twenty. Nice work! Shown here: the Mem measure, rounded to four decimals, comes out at 0.0503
